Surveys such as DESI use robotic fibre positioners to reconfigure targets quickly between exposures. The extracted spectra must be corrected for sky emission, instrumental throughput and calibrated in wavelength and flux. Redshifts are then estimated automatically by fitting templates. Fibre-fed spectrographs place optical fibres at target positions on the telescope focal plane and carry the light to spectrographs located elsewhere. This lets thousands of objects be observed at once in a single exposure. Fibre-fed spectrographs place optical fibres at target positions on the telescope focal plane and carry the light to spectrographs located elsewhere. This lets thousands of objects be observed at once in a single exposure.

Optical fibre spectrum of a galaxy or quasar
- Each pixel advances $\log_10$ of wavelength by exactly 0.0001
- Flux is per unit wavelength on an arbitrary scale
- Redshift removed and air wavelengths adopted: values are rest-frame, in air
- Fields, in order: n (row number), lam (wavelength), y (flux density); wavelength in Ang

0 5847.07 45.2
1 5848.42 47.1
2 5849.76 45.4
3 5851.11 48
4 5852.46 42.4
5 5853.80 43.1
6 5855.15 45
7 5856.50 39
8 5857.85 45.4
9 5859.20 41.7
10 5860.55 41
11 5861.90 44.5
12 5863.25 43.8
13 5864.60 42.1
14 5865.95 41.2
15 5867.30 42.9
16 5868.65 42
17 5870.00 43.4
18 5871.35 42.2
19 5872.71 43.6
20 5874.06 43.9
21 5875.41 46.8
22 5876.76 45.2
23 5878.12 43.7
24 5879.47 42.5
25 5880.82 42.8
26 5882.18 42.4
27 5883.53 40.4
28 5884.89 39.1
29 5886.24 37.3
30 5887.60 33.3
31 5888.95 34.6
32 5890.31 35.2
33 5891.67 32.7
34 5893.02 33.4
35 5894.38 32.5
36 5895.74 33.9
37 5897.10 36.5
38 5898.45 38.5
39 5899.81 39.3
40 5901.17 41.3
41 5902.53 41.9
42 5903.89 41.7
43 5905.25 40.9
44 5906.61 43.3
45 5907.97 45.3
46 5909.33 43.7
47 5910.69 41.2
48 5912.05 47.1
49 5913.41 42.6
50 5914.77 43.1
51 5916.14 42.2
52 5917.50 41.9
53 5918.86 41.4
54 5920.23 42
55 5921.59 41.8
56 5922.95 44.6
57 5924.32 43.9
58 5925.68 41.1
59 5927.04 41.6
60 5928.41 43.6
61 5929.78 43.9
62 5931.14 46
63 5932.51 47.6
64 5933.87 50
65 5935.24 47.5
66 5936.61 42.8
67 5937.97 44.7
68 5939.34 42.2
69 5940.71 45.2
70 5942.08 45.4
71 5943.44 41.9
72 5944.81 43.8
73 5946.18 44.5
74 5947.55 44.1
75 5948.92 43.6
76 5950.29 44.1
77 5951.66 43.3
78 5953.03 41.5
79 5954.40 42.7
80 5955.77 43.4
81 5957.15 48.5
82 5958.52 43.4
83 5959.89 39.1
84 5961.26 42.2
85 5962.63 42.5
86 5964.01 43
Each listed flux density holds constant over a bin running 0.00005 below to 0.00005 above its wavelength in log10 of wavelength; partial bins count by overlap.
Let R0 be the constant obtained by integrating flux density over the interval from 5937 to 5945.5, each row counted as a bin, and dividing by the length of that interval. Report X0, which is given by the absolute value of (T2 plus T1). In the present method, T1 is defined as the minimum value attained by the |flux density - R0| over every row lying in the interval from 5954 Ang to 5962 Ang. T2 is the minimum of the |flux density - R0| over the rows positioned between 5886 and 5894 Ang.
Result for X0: 7.0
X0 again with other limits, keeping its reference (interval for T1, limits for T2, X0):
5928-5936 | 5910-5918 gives 0.8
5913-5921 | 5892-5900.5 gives 5.3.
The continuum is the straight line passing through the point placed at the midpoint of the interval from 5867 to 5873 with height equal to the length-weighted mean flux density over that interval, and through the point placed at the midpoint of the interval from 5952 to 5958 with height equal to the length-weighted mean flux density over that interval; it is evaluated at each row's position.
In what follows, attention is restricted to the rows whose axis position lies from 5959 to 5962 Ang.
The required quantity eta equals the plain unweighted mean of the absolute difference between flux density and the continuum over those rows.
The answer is 3.4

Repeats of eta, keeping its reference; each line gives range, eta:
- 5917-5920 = 1.8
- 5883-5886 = 3.2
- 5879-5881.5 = 0.2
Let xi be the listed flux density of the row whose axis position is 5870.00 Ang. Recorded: 43.4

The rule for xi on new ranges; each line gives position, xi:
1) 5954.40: 42.7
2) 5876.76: 45.2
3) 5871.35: 42.2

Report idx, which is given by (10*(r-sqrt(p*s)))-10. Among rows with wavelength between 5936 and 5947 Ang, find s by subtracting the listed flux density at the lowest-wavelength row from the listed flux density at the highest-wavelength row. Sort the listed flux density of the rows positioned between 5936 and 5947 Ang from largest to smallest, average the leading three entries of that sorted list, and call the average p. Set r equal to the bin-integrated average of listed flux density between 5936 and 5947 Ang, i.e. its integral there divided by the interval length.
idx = 341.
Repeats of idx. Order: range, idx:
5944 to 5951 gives 393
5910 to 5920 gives 388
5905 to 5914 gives 338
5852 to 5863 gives 321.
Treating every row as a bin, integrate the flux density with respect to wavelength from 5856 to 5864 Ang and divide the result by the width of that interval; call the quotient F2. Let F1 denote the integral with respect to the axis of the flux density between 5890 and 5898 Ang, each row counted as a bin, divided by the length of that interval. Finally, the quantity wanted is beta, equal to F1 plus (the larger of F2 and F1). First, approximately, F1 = 34.1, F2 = 42.6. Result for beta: 77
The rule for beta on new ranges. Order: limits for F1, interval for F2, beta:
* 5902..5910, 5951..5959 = 87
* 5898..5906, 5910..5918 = 84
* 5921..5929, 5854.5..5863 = 86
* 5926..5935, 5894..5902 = 91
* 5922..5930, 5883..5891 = 86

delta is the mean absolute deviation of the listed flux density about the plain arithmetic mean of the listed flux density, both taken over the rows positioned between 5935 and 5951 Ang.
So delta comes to 1.1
